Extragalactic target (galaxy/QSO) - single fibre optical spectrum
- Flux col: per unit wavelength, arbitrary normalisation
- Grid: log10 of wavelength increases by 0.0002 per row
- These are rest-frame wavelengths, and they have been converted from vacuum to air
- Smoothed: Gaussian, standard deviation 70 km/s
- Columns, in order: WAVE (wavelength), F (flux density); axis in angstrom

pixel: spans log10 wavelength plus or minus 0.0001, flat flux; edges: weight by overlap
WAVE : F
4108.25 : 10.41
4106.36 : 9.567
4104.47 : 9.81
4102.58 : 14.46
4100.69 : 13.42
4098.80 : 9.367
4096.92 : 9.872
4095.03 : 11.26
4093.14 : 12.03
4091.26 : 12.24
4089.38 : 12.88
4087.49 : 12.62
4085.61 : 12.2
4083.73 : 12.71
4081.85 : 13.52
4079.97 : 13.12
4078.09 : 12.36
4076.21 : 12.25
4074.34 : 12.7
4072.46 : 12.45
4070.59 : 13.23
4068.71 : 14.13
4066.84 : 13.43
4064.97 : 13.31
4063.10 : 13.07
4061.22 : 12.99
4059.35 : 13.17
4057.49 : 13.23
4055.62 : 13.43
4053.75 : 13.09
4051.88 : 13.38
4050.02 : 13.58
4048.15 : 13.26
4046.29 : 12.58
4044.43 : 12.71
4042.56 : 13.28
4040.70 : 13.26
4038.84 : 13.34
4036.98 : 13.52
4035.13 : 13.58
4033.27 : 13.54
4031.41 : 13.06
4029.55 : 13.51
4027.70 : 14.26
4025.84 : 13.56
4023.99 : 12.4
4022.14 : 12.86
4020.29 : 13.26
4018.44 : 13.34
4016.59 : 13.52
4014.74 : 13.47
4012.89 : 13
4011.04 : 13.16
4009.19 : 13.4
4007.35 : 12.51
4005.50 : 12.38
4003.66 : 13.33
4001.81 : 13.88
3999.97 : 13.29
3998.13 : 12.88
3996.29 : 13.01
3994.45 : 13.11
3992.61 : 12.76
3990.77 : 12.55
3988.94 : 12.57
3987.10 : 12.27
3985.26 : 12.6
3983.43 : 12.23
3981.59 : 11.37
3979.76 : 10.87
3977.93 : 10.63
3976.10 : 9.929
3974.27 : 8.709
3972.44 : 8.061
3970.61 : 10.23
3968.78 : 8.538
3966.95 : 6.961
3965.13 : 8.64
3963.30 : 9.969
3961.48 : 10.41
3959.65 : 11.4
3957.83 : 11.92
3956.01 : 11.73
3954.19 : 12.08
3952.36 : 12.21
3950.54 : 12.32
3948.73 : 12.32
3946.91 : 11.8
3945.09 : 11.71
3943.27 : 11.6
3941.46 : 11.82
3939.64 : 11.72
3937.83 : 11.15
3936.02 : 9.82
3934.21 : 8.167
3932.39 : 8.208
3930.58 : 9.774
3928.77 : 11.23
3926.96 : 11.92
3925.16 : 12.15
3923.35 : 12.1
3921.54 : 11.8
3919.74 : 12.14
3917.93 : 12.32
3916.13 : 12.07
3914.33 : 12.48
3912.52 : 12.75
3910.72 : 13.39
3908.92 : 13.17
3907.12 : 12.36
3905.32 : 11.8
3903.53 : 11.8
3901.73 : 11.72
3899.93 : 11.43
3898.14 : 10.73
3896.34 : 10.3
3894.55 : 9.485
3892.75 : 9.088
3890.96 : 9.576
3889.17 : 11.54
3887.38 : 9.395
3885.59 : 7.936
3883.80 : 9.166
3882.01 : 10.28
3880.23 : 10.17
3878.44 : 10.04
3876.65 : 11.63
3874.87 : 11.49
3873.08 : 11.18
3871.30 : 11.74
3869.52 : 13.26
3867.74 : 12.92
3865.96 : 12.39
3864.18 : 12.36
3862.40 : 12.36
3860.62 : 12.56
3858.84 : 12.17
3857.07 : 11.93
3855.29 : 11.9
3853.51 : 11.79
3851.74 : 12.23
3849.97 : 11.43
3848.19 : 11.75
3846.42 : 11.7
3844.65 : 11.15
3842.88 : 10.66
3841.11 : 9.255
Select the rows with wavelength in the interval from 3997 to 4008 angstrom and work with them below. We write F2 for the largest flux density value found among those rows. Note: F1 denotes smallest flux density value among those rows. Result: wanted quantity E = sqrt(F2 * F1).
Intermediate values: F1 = 12.38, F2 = 13.88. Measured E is 13.1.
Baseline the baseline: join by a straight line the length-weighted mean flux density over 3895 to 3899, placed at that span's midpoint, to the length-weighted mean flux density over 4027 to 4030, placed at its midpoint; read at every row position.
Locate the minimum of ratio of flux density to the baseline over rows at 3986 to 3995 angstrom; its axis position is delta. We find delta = 3987.10 angstrom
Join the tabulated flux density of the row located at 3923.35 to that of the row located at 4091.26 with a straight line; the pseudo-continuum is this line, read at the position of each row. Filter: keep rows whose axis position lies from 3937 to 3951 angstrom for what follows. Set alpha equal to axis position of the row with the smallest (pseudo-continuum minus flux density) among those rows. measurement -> 3948.73 angstrom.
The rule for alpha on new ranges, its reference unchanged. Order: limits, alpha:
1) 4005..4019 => 4016.59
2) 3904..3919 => 3910.72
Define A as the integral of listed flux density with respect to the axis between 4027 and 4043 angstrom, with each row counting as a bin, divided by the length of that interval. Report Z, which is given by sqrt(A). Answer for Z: 3.67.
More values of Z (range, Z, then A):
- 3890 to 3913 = 3.37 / 11.3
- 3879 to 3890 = 3.12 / 9.7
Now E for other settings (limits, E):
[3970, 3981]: 9.4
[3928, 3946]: 9.8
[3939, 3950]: 12.0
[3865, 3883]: 11.5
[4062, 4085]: 13.2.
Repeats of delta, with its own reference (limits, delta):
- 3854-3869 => 3857.07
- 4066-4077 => 4076.21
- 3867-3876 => 3873.08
